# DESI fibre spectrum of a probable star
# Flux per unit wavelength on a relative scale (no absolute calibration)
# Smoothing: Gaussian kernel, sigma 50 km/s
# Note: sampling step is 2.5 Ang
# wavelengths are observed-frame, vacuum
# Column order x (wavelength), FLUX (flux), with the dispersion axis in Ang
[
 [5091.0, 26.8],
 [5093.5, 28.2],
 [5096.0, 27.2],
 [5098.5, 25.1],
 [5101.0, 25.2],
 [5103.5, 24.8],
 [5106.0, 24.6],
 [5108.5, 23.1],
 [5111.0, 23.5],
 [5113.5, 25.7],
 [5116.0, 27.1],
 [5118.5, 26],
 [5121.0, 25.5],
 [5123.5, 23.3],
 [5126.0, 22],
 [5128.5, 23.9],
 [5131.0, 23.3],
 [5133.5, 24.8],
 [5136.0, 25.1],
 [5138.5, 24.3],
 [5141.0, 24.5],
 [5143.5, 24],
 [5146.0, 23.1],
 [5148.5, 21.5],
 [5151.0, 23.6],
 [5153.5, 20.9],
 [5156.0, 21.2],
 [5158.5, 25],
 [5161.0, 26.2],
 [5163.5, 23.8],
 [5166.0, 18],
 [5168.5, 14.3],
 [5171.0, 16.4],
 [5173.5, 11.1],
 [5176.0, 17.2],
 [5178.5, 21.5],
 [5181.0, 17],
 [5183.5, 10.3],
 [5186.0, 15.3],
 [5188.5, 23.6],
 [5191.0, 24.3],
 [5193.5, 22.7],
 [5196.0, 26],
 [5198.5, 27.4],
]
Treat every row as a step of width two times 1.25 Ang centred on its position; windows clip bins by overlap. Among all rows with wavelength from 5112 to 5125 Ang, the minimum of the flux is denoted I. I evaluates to 23.3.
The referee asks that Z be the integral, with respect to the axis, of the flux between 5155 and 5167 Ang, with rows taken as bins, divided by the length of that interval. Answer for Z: 23.0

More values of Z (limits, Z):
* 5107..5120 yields 25.1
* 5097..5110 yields 24.6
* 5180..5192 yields 18.0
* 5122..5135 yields 23.5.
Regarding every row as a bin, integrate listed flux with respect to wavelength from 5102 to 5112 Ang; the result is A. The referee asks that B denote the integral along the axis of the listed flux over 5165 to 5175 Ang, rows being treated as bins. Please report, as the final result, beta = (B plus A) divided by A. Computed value 1.62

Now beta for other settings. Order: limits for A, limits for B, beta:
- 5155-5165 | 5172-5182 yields 1.70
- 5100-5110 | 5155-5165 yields 1.98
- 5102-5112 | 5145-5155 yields 1.92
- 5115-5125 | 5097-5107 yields 1.99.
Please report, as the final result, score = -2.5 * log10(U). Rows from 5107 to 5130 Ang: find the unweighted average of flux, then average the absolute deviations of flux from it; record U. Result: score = -0.4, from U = 1.44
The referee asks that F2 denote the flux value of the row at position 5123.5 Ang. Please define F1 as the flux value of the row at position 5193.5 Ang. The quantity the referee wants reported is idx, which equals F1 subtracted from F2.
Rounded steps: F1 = 22.7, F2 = 23.3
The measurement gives 0.6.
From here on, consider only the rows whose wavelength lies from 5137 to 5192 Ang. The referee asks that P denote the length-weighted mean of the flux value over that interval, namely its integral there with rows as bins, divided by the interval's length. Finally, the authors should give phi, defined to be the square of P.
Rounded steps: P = 20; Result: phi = 413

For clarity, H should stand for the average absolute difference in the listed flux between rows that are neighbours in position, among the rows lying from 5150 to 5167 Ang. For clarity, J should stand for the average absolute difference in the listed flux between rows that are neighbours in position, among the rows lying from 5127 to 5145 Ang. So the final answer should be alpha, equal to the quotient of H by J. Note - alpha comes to 4.2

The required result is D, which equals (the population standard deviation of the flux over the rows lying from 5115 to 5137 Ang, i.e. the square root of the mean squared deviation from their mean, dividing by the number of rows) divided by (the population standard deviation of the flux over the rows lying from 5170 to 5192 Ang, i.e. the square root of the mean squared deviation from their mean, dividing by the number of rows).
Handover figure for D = 0.3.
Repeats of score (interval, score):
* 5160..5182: -1.4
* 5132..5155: -0.1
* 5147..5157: 0.1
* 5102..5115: 0.2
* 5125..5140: 0.2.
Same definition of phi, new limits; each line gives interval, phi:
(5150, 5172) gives 444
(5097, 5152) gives 590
